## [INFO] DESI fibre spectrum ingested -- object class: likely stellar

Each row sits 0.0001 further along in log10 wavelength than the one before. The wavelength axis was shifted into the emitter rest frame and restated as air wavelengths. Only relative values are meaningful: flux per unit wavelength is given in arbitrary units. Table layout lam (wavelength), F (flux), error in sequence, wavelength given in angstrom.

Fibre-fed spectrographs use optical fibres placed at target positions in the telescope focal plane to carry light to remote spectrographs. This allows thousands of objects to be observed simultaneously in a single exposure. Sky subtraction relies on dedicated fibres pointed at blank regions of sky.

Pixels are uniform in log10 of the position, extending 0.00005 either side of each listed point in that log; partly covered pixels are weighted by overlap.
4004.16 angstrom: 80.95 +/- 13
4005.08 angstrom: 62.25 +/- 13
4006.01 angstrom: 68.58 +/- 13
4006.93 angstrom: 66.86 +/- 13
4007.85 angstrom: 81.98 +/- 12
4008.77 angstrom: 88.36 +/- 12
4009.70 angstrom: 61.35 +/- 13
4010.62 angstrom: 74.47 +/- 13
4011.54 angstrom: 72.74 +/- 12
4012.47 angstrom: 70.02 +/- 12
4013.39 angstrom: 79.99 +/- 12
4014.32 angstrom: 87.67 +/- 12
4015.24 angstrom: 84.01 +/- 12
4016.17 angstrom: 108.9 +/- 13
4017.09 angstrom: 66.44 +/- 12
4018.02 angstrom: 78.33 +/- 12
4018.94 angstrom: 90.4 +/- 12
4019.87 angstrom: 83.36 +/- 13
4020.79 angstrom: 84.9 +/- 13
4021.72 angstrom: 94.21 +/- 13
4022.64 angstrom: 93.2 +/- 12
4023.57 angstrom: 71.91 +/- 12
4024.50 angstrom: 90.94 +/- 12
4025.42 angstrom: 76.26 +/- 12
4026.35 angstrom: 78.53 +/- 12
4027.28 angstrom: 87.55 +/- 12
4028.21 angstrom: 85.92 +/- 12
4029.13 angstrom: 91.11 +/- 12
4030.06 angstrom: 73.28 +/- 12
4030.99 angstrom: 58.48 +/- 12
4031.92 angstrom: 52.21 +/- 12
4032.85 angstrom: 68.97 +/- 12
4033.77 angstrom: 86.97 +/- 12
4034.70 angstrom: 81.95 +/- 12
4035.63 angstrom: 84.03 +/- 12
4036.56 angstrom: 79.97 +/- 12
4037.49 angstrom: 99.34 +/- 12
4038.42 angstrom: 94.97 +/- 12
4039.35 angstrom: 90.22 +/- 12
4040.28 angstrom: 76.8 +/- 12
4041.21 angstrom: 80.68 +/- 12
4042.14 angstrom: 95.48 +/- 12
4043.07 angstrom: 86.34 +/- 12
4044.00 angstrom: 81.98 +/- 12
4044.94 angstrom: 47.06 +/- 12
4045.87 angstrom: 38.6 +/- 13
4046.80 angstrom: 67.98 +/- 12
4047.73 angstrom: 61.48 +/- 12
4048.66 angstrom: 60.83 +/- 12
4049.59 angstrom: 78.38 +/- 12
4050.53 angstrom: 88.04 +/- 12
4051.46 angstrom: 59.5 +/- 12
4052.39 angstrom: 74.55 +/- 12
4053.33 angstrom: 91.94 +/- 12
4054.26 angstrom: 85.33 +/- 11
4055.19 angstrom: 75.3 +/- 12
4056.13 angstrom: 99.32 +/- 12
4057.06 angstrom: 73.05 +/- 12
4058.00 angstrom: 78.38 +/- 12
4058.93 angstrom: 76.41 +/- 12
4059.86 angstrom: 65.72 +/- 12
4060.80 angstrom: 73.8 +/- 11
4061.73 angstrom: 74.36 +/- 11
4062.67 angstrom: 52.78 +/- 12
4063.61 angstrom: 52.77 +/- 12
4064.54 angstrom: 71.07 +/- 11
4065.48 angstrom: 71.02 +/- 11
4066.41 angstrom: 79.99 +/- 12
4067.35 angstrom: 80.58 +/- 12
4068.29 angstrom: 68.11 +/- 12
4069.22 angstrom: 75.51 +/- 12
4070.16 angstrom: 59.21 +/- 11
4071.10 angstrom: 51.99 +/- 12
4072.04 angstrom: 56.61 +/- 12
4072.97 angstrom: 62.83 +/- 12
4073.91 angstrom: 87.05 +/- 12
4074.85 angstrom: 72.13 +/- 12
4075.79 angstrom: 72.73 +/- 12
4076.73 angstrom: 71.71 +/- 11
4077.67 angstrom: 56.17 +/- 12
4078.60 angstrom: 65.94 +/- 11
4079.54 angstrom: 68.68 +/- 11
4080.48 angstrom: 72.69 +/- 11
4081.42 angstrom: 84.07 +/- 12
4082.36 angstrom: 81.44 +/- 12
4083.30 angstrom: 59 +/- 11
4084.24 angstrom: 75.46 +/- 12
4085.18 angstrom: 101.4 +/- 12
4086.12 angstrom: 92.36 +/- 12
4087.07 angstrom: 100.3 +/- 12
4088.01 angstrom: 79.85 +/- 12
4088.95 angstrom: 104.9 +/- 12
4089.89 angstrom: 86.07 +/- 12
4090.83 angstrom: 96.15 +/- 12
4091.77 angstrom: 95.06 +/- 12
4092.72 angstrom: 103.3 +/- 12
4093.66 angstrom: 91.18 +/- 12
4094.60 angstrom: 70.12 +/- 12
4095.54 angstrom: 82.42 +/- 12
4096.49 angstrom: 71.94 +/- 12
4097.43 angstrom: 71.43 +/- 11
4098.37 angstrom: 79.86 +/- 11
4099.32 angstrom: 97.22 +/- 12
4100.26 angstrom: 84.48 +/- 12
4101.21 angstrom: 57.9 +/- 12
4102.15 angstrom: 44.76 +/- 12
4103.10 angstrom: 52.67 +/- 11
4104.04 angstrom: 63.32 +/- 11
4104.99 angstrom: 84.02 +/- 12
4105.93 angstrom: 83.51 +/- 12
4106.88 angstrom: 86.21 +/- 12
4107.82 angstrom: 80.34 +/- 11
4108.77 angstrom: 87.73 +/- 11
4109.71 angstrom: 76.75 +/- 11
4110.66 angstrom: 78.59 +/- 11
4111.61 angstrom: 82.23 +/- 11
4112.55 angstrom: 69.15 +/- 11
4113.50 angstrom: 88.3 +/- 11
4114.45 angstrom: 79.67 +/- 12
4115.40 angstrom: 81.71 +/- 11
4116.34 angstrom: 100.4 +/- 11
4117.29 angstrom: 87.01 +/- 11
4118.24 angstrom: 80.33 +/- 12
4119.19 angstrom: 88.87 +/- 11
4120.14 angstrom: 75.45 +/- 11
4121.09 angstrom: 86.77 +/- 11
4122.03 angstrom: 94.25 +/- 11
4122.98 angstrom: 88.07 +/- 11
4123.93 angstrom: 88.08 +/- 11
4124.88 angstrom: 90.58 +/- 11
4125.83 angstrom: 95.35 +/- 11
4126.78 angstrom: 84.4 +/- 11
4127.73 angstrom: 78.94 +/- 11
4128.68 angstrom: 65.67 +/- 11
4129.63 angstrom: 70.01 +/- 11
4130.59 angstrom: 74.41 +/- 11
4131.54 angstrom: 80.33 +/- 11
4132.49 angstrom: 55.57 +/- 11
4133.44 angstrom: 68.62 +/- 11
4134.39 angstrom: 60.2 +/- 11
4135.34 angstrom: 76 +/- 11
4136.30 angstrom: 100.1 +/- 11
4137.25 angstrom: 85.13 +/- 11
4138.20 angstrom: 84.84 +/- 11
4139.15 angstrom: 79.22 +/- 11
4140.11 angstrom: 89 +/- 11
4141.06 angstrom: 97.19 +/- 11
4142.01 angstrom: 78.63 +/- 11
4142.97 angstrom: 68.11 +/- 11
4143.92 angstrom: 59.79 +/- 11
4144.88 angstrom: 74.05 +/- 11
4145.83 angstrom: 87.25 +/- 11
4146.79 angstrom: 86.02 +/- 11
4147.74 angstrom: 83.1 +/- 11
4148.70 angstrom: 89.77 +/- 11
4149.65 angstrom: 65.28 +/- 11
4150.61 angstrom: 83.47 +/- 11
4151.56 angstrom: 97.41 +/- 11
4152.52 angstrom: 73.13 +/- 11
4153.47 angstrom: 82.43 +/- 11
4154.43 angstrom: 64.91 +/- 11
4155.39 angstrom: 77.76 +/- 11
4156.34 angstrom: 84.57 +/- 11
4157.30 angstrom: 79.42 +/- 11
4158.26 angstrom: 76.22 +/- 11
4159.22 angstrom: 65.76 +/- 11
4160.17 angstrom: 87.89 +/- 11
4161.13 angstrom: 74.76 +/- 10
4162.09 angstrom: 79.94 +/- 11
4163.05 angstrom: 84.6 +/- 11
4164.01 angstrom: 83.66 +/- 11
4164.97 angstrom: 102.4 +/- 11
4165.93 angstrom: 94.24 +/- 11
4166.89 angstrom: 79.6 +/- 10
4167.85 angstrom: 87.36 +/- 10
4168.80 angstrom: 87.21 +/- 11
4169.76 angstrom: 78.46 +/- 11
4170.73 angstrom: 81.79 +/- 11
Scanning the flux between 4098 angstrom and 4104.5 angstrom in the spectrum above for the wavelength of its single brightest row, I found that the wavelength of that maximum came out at 4099.32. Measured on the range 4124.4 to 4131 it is 4125.83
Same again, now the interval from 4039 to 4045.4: 4042.14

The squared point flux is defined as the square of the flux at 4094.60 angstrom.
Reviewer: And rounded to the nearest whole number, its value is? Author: 4917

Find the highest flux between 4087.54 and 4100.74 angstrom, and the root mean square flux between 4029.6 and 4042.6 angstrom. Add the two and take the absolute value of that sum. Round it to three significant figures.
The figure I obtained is 186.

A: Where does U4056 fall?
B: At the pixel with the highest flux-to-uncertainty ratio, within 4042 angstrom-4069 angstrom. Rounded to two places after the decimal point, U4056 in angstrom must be 4056.13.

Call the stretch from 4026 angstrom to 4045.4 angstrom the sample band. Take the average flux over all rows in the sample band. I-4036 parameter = 80.1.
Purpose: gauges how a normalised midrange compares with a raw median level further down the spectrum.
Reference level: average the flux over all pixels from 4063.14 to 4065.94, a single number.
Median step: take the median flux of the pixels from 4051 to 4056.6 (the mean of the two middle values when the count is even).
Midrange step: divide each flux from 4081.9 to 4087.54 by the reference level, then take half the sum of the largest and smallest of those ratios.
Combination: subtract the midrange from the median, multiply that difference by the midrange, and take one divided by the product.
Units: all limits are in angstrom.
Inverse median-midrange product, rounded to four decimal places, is 0.0102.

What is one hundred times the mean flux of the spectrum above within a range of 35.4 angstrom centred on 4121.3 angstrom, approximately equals 8111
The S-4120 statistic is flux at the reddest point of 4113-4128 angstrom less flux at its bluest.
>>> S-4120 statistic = -9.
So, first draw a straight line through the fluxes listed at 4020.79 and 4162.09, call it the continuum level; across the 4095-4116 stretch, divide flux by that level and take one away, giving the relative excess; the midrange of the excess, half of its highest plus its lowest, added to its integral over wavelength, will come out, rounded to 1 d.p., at -1.5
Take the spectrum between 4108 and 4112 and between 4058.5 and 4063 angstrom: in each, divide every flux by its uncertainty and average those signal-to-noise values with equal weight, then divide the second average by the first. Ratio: 0.8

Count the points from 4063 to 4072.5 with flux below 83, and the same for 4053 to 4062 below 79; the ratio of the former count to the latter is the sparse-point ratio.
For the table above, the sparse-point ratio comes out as 1.4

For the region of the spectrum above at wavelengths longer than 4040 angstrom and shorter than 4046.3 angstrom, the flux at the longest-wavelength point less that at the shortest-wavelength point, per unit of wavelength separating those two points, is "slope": -6.8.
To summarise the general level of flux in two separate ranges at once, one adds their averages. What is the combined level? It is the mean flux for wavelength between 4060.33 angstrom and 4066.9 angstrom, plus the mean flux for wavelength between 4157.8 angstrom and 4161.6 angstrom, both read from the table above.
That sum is 144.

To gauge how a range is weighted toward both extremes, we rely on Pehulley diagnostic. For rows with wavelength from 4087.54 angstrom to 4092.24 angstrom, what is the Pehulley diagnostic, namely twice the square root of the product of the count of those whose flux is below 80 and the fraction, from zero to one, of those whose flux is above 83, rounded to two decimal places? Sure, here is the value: 1.79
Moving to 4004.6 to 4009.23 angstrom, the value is 1.55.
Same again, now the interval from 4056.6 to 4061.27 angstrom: 0.00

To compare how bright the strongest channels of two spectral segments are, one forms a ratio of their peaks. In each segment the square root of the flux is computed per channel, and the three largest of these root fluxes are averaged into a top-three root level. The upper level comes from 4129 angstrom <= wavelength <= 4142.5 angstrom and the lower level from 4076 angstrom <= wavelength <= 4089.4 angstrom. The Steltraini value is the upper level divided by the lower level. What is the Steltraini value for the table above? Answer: 0.97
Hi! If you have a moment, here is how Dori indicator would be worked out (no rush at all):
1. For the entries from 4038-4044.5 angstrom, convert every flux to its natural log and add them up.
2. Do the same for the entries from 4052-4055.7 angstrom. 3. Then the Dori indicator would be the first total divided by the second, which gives 1.8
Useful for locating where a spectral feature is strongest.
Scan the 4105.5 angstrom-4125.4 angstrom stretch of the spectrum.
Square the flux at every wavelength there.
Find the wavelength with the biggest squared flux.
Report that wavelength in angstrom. 4116.34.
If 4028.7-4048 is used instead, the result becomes 4037.49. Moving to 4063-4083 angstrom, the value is 4073.91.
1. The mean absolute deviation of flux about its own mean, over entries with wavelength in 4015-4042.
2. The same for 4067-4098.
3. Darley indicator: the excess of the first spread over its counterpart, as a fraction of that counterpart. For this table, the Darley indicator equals -0.3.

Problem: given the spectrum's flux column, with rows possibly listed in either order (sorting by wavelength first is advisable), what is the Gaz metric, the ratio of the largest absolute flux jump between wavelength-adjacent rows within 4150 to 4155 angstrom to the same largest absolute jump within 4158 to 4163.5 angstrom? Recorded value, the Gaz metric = 1.10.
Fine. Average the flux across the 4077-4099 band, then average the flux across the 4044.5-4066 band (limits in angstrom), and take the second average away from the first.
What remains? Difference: 12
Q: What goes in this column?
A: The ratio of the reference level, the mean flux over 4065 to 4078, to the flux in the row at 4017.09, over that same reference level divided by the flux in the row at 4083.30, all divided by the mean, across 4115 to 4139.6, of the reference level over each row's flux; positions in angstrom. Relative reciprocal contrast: 1.03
